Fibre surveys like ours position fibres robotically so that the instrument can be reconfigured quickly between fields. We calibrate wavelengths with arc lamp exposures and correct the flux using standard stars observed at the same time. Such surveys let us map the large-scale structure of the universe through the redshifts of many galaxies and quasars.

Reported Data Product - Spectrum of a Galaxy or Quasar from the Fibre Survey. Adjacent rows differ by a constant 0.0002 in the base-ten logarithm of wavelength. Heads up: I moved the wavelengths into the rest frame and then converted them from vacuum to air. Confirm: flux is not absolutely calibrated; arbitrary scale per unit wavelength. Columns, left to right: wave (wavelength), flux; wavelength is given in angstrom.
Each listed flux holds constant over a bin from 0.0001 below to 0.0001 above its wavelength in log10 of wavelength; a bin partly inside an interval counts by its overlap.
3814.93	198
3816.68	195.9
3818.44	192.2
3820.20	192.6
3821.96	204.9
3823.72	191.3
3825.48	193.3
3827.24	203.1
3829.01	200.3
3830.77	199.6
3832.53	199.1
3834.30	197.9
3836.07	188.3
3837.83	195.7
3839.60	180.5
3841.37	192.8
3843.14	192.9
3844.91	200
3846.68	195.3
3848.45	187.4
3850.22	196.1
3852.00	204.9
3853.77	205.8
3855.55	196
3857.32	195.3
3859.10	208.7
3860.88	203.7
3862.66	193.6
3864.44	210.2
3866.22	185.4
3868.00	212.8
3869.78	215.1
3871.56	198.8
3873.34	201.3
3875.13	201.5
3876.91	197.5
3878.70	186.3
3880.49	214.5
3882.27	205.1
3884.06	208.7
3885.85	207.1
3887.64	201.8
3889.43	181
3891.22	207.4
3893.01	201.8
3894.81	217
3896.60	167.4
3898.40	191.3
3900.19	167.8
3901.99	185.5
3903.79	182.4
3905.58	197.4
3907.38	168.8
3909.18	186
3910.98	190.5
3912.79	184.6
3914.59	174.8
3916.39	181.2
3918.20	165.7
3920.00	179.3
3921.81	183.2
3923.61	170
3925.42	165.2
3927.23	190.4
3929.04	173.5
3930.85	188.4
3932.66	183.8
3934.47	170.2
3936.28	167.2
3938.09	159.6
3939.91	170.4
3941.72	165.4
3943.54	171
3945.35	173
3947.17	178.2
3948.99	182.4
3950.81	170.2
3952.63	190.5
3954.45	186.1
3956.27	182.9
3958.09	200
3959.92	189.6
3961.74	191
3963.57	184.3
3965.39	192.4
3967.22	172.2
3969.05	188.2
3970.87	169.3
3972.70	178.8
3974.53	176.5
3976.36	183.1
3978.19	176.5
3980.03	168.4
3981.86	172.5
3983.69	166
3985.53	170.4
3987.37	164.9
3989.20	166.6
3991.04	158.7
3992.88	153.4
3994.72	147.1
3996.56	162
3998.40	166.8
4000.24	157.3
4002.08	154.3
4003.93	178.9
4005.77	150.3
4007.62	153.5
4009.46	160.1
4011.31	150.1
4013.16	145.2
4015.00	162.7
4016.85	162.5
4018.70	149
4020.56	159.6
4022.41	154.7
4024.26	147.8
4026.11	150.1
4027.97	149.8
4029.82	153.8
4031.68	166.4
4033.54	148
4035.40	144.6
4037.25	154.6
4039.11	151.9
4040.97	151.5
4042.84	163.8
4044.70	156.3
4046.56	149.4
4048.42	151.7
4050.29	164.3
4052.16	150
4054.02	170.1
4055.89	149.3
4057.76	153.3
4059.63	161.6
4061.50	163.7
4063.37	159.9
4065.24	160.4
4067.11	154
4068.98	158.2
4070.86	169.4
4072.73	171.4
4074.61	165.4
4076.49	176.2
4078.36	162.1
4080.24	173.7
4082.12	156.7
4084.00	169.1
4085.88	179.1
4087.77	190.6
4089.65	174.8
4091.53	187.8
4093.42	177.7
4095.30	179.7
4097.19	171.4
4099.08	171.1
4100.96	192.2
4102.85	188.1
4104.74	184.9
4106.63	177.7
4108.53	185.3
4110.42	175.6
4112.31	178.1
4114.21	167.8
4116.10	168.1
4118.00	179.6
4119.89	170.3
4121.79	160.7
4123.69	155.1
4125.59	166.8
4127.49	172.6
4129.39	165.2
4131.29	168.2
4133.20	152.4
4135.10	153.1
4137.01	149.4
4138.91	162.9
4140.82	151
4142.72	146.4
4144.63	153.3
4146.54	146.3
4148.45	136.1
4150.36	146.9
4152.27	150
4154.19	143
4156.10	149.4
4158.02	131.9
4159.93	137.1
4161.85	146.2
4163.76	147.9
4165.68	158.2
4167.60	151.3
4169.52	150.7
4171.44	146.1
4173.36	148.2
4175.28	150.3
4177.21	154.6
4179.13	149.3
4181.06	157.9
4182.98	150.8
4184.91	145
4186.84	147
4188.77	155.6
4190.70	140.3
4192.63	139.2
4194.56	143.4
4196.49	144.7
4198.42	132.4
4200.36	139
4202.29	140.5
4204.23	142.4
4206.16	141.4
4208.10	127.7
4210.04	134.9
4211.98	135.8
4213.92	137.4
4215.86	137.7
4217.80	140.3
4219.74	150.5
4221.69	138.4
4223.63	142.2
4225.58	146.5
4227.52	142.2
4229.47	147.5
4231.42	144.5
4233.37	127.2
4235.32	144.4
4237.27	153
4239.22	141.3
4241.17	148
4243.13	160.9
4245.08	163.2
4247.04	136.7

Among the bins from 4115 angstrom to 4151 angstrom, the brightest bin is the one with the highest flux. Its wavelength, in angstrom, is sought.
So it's 4118.00 angstrom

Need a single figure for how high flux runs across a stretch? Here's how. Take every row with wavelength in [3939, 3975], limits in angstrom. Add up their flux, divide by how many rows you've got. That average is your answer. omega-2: 181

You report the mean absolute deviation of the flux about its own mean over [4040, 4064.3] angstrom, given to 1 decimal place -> 6.1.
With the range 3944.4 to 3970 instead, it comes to 6.8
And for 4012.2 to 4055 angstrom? 5.9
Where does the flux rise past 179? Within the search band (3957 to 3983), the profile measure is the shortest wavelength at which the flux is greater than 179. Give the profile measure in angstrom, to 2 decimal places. 3958.09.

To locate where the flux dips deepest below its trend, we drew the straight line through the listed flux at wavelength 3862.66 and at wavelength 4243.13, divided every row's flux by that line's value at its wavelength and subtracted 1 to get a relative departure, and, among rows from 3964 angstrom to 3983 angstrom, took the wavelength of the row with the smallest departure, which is 3980.03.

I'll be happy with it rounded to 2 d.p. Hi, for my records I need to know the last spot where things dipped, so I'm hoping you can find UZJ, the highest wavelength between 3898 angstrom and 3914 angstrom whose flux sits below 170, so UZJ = 3907.38 angstrom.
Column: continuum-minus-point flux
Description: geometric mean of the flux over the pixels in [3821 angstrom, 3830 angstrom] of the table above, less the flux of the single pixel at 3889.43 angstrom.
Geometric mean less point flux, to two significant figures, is 18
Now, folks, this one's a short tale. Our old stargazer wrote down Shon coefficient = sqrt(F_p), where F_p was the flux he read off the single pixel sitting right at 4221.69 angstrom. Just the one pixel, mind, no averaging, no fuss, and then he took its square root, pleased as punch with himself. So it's 11.8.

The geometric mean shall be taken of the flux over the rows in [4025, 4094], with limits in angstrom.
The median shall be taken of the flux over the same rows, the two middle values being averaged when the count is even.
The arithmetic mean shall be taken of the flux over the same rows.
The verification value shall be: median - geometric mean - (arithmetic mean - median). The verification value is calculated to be -2.6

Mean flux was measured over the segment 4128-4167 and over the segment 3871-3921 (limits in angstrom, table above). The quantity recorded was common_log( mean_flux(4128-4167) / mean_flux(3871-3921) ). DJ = -0.11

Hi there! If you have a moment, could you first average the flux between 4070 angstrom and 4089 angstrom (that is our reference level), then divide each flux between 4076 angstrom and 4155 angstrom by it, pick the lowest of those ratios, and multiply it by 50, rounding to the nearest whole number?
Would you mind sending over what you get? 40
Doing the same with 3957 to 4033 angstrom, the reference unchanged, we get 42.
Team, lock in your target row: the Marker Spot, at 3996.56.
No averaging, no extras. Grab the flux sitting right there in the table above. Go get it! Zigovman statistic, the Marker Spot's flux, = 162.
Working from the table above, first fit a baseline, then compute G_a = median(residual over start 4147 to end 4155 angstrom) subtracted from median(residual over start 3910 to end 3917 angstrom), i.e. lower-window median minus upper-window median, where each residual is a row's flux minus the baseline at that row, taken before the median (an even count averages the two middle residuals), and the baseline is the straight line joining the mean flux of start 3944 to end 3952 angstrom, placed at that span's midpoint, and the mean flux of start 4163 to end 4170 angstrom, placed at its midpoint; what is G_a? 12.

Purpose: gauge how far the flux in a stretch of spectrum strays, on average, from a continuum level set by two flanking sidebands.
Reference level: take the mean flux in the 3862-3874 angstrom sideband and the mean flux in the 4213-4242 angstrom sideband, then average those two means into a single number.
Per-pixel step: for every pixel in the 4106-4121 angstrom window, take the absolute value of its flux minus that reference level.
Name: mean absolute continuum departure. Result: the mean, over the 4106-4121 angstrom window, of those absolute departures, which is 6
